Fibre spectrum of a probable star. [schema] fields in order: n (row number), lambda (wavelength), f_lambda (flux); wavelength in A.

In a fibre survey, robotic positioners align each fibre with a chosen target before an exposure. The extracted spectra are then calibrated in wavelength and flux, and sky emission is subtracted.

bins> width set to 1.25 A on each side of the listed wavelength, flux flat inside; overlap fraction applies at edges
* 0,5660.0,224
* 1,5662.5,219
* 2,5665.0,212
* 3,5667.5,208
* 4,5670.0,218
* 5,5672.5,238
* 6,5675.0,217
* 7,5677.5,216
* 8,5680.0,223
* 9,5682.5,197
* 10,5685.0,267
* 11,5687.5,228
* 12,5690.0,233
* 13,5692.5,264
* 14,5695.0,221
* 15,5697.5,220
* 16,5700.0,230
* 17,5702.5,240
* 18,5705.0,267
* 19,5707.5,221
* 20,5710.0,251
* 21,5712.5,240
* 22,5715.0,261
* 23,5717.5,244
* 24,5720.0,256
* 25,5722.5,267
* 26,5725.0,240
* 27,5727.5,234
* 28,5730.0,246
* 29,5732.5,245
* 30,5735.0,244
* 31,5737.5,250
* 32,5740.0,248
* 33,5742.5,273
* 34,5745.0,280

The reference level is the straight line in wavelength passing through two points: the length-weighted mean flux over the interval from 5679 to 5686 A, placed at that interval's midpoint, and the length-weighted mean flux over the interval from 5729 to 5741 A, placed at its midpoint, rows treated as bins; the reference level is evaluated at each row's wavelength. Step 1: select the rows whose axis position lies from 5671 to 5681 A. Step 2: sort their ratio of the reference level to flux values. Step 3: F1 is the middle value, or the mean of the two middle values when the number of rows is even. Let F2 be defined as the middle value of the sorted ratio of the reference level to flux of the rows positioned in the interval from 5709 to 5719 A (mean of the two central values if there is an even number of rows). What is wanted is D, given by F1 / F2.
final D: 1.06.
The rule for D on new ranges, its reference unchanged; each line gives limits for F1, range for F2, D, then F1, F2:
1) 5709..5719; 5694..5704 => 0.93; 0.97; 1.035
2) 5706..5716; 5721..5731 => 0.97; 0.97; 1.004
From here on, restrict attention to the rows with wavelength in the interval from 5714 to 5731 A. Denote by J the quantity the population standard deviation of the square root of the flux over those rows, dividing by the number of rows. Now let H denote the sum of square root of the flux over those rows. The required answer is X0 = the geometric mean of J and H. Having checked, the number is 6.2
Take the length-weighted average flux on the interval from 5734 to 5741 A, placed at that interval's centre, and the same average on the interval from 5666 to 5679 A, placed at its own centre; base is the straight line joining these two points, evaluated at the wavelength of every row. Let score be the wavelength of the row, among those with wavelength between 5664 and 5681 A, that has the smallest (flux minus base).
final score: 5667.5 A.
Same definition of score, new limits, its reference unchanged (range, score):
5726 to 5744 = 5727.5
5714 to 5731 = 5727.5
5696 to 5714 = 5707.5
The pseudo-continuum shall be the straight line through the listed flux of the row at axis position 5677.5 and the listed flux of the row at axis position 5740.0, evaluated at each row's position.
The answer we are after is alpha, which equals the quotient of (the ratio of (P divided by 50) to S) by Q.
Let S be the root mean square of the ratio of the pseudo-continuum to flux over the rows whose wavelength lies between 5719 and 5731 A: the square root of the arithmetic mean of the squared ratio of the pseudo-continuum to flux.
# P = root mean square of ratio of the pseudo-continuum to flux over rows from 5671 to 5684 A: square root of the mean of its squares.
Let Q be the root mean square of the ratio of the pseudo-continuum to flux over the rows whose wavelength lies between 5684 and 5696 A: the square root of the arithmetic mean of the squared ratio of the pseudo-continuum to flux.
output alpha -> 0.0222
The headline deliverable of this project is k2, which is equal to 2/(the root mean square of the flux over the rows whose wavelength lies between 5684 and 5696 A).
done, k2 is 0.0082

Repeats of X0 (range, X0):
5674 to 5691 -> 8.3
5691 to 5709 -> 8.1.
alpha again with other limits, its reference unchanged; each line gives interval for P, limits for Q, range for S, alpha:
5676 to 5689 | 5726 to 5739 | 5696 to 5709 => 0.0200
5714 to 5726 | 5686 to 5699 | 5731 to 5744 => 0.0198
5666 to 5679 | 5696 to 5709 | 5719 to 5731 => 0.0206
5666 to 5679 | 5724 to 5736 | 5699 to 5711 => 0.0203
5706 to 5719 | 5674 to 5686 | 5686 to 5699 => 0.0203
